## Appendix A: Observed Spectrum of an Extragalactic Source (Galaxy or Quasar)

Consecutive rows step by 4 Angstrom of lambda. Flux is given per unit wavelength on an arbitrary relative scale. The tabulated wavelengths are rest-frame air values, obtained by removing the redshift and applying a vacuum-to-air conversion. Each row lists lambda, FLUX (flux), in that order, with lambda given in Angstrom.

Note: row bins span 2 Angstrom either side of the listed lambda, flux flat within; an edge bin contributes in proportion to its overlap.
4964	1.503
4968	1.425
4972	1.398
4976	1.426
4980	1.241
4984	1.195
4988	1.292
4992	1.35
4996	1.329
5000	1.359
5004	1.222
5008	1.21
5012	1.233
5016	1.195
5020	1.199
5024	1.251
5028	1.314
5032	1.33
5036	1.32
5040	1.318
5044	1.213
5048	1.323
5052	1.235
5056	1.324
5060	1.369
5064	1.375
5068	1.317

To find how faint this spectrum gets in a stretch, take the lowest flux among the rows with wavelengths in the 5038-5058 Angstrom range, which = 1.213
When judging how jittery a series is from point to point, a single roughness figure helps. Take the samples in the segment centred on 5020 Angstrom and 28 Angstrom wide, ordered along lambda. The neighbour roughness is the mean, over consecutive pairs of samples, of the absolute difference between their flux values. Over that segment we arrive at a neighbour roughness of 0.03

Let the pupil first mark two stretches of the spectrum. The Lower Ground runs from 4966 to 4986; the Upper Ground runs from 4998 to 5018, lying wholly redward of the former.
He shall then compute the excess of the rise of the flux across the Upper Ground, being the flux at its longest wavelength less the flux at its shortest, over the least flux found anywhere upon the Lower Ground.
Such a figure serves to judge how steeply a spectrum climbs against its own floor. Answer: -1.36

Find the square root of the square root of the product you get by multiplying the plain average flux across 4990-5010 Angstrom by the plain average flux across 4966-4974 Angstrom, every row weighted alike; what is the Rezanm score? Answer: 1.16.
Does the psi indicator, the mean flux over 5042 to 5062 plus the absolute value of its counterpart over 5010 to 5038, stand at 2.56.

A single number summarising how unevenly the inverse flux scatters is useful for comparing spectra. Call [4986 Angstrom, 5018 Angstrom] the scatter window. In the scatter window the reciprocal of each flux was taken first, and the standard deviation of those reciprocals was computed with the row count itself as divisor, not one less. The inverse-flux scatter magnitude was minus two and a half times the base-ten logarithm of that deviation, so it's 3.54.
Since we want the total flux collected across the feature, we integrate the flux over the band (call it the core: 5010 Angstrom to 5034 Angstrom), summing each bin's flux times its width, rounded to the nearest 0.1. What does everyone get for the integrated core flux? 30.1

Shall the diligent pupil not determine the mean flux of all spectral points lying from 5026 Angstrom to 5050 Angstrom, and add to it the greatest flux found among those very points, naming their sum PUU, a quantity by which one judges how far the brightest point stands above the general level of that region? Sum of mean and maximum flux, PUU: 2.63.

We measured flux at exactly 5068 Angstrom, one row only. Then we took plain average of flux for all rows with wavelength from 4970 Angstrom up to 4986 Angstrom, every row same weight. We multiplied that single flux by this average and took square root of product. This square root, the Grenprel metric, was 1.32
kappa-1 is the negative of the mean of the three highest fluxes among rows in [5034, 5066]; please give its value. -1.36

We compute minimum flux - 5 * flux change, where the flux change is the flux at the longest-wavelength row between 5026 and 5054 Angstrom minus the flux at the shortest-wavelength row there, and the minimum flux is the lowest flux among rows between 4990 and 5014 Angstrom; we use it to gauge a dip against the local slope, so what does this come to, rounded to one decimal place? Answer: 1.6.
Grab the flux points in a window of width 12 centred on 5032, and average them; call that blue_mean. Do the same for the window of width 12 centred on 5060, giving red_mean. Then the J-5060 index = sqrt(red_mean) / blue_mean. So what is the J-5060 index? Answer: 0.88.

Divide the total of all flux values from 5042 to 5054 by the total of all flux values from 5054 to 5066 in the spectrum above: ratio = 0.93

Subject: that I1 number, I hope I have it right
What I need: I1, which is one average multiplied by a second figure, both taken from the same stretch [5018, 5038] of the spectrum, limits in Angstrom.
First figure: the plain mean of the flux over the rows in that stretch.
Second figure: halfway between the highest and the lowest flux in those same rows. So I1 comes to 1.62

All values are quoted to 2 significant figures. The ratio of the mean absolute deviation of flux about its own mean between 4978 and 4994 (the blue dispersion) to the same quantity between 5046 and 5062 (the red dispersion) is 1.3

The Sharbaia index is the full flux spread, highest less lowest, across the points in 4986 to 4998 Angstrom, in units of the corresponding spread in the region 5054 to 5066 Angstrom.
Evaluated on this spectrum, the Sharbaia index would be 1.1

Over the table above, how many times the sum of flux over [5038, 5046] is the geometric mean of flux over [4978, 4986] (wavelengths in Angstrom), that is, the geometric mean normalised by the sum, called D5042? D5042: 0.48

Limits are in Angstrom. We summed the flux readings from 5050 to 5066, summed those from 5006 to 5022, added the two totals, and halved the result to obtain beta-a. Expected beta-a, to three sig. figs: 5.07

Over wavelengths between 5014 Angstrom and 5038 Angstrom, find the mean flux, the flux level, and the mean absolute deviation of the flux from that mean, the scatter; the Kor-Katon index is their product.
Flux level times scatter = 0.067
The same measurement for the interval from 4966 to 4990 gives 0.115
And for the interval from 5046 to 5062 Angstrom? 0.051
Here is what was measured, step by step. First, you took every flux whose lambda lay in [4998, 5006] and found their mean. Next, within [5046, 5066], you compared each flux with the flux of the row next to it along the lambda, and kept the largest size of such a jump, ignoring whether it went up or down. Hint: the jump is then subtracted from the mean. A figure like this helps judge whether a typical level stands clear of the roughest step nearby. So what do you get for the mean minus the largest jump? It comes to 1.20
